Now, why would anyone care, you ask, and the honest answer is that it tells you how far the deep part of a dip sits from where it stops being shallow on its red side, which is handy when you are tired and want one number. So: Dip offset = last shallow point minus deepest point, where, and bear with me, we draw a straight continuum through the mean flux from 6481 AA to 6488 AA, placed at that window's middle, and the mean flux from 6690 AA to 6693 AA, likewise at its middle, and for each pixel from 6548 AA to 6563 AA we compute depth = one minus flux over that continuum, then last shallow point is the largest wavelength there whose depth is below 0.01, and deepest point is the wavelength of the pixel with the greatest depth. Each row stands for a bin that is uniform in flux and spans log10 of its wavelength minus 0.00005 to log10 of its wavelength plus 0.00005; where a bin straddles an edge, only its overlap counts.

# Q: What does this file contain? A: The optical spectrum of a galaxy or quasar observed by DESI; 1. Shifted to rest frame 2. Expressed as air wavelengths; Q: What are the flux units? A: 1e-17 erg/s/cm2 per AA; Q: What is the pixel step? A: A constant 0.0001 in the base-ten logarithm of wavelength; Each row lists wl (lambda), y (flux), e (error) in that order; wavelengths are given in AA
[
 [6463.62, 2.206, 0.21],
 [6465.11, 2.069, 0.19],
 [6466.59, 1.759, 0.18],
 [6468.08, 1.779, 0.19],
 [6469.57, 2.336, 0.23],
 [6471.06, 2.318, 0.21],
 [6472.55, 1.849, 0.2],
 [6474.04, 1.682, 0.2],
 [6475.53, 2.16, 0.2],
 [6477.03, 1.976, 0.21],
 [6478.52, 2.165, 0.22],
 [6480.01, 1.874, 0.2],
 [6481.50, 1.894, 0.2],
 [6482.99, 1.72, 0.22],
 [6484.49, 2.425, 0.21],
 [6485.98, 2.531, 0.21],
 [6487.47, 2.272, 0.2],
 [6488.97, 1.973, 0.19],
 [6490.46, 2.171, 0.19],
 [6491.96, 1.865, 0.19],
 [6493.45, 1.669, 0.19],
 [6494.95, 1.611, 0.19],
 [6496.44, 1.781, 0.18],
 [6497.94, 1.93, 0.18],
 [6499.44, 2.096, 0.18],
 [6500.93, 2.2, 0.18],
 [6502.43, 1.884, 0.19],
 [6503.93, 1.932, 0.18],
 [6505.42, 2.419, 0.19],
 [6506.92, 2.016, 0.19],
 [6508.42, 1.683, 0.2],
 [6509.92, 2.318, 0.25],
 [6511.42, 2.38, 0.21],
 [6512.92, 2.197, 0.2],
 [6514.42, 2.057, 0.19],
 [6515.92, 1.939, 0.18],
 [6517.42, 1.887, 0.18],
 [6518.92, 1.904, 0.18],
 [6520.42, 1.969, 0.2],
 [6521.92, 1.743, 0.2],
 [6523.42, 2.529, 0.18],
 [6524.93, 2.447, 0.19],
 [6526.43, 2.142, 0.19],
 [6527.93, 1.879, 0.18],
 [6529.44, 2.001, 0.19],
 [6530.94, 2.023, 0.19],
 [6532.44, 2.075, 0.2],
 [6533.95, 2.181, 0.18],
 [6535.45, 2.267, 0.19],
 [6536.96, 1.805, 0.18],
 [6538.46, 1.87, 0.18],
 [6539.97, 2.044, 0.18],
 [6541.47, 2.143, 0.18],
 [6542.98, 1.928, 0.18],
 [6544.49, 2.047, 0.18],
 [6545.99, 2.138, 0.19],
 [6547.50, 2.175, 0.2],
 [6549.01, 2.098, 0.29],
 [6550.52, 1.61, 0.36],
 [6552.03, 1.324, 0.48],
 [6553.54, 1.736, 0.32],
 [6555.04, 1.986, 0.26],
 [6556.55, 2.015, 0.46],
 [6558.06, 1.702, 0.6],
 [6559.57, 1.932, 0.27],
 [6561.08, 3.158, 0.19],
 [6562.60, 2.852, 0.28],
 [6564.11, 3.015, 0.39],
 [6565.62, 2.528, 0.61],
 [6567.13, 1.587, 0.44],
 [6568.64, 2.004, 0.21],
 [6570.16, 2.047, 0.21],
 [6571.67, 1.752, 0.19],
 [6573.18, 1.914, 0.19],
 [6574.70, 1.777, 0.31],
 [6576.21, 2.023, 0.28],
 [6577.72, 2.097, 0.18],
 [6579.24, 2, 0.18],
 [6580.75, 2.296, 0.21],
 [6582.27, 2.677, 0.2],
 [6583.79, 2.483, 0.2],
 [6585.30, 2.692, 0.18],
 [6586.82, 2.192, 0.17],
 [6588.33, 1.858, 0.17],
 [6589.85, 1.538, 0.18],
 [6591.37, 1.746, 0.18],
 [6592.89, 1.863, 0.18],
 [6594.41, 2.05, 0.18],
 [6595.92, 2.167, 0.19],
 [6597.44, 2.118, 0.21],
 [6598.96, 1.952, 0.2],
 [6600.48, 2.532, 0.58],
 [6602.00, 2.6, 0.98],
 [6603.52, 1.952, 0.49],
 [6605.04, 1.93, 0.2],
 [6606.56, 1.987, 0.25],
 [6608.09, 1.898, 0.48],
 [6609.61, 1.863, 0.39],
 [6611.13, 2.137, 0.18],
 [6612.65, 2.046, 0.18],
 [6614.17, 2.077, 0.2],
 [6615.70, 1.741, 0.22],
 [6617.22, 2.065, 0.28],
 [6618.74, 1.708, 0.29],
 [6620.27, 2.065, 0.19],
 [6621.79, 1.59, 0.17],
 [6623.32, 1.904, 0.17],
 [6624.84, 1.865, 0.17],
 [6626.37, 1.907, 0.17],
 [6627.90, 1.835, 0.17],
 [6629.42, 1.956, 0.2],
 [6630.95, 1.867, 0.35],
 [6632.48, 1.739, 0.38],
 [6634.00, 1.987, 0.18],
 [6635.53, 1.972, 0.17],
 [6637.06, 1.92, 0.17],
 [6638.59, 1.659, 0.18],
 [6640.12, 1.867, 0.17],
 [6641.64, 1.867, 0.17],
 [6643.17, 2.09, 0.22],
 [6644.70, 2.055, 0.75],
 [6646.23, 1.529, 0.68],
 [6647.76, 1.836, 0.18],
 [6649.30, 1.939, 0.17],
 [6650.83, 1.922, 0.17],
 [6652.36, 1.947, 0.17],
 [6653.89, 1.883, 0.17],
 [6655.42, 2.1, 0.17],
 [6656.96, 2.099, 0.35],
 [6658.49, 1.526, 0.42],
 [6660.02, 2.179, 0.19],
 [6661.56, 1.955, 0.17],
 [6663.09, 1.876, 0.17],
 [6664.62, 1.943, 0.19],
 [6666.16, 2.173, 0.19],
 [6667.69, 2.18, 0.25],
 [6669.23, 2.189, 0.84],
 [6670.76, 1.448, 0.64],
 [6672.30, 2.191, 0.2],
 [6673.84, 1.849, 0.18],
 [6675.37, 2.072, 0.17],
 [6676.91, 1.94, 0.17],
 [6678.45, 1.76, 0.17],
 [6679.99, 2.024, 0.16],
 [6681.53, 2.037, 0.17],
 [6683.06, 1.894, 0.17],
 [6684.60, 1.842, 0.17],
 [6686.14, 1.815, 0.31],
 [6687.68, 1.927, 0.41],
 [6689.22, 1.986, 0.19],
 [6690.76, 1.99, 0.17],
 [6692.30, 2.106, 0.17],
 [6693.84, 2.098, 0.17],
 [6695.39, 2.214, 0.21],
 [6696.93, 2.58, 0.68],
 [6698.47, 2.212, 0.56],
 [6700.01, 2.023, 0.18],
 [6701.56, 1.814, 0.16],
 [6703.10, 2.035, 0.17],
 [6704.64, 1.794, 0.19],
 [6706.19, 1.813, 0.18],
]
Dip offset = 10.6 AA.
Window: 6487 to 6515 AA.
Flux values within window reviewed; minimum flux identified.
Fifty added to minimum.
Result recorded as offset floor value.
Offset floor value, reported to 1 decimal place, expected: 51.6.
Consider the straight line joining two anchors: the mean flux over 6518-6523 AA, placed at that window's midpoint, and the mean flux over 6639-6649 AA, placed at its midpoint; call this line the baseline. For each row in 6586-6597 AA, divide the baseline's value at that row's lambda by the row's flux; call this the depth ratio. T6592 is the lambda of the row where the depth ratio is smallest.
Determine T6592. 6586.82 AA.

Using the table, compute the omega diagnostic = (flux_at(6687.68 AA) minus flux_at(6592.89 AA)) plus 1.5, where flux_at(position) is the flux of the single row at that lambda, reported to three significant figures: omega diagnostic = 1.56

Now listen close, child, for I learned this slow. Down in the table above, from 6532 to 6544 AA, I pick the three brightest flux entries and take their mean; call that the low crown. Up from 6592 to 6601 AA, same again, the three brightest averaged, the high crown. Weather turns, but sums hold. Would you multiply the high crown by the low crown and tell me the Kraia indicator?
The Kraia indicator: 4.99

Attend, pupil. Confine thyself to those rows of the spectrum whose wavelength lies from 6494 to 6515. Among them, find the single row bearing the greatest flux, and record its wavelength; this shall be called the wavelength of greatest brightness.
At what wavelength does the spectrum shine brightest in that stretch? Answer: 6505.42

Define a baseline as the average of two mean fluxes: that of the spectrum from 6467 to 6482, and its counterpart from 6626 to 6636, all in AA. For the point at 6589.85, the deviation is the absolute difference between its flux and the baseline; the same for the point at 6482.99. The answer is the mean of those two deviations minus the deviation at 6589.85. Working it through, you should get -0.091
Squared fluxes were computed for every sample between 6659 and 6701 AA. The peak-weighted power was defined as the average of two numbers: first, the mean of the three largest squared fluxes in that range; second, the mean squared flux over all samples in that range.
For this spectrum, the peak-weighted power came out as 4.8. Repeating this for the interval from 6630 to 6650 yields 3.9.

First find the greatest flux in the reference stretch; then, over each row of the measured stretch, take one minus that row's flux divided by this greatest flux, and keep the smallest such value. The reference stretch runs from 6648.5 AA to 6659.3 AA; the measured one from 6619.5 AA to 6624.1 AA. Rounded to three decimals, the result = 0.017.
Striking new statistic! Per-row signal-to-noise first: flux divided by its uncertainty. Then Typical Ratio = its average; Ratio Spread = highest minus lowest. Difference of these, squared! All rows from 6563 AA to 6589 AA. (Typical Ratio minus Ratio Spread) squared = 2.6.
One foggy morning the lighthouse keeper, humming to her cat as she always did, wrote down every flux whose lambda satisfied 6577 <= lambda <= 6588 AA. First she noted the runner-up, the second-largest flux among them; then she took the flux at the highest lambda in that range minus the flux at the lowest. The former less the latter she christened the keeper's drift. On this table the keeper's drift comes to 2.58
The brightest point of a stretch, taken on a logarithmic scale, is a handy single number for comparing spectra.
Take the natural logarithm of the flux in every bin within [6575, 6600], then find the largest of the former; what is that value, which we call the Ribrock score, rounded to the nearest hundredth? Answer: 0.99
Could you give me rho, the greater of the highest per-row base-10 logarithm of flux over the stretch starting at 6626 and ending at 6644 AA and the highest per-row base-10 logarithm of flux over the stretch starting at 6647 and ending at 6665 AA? 0.338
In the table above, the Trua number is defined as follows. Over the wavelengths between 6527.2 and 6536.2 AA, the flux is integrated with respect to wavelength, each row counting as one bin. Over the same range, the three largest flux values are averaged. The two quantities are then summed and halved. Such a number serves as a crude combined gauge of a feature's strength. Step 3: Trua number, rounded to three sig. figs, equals 10.4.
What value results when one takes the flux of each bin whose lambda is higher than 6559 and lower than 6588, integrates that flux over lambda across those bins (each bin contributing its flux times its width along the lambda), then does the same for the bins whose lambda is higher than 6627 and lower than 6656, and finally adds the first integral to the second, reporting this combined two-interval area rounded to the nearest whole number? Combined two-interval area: 120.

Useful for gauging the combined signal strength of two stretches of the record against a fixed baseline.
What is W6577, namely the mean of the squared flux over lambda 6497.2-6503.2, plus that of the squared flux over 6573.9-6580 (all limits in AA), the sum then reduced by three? 5.0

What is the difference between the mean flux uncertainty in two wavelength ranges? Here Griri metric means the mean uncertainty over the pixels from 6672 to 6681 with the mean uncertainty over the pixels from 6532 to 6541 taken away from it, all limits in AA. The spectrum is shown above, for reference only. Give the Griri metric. -0.01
